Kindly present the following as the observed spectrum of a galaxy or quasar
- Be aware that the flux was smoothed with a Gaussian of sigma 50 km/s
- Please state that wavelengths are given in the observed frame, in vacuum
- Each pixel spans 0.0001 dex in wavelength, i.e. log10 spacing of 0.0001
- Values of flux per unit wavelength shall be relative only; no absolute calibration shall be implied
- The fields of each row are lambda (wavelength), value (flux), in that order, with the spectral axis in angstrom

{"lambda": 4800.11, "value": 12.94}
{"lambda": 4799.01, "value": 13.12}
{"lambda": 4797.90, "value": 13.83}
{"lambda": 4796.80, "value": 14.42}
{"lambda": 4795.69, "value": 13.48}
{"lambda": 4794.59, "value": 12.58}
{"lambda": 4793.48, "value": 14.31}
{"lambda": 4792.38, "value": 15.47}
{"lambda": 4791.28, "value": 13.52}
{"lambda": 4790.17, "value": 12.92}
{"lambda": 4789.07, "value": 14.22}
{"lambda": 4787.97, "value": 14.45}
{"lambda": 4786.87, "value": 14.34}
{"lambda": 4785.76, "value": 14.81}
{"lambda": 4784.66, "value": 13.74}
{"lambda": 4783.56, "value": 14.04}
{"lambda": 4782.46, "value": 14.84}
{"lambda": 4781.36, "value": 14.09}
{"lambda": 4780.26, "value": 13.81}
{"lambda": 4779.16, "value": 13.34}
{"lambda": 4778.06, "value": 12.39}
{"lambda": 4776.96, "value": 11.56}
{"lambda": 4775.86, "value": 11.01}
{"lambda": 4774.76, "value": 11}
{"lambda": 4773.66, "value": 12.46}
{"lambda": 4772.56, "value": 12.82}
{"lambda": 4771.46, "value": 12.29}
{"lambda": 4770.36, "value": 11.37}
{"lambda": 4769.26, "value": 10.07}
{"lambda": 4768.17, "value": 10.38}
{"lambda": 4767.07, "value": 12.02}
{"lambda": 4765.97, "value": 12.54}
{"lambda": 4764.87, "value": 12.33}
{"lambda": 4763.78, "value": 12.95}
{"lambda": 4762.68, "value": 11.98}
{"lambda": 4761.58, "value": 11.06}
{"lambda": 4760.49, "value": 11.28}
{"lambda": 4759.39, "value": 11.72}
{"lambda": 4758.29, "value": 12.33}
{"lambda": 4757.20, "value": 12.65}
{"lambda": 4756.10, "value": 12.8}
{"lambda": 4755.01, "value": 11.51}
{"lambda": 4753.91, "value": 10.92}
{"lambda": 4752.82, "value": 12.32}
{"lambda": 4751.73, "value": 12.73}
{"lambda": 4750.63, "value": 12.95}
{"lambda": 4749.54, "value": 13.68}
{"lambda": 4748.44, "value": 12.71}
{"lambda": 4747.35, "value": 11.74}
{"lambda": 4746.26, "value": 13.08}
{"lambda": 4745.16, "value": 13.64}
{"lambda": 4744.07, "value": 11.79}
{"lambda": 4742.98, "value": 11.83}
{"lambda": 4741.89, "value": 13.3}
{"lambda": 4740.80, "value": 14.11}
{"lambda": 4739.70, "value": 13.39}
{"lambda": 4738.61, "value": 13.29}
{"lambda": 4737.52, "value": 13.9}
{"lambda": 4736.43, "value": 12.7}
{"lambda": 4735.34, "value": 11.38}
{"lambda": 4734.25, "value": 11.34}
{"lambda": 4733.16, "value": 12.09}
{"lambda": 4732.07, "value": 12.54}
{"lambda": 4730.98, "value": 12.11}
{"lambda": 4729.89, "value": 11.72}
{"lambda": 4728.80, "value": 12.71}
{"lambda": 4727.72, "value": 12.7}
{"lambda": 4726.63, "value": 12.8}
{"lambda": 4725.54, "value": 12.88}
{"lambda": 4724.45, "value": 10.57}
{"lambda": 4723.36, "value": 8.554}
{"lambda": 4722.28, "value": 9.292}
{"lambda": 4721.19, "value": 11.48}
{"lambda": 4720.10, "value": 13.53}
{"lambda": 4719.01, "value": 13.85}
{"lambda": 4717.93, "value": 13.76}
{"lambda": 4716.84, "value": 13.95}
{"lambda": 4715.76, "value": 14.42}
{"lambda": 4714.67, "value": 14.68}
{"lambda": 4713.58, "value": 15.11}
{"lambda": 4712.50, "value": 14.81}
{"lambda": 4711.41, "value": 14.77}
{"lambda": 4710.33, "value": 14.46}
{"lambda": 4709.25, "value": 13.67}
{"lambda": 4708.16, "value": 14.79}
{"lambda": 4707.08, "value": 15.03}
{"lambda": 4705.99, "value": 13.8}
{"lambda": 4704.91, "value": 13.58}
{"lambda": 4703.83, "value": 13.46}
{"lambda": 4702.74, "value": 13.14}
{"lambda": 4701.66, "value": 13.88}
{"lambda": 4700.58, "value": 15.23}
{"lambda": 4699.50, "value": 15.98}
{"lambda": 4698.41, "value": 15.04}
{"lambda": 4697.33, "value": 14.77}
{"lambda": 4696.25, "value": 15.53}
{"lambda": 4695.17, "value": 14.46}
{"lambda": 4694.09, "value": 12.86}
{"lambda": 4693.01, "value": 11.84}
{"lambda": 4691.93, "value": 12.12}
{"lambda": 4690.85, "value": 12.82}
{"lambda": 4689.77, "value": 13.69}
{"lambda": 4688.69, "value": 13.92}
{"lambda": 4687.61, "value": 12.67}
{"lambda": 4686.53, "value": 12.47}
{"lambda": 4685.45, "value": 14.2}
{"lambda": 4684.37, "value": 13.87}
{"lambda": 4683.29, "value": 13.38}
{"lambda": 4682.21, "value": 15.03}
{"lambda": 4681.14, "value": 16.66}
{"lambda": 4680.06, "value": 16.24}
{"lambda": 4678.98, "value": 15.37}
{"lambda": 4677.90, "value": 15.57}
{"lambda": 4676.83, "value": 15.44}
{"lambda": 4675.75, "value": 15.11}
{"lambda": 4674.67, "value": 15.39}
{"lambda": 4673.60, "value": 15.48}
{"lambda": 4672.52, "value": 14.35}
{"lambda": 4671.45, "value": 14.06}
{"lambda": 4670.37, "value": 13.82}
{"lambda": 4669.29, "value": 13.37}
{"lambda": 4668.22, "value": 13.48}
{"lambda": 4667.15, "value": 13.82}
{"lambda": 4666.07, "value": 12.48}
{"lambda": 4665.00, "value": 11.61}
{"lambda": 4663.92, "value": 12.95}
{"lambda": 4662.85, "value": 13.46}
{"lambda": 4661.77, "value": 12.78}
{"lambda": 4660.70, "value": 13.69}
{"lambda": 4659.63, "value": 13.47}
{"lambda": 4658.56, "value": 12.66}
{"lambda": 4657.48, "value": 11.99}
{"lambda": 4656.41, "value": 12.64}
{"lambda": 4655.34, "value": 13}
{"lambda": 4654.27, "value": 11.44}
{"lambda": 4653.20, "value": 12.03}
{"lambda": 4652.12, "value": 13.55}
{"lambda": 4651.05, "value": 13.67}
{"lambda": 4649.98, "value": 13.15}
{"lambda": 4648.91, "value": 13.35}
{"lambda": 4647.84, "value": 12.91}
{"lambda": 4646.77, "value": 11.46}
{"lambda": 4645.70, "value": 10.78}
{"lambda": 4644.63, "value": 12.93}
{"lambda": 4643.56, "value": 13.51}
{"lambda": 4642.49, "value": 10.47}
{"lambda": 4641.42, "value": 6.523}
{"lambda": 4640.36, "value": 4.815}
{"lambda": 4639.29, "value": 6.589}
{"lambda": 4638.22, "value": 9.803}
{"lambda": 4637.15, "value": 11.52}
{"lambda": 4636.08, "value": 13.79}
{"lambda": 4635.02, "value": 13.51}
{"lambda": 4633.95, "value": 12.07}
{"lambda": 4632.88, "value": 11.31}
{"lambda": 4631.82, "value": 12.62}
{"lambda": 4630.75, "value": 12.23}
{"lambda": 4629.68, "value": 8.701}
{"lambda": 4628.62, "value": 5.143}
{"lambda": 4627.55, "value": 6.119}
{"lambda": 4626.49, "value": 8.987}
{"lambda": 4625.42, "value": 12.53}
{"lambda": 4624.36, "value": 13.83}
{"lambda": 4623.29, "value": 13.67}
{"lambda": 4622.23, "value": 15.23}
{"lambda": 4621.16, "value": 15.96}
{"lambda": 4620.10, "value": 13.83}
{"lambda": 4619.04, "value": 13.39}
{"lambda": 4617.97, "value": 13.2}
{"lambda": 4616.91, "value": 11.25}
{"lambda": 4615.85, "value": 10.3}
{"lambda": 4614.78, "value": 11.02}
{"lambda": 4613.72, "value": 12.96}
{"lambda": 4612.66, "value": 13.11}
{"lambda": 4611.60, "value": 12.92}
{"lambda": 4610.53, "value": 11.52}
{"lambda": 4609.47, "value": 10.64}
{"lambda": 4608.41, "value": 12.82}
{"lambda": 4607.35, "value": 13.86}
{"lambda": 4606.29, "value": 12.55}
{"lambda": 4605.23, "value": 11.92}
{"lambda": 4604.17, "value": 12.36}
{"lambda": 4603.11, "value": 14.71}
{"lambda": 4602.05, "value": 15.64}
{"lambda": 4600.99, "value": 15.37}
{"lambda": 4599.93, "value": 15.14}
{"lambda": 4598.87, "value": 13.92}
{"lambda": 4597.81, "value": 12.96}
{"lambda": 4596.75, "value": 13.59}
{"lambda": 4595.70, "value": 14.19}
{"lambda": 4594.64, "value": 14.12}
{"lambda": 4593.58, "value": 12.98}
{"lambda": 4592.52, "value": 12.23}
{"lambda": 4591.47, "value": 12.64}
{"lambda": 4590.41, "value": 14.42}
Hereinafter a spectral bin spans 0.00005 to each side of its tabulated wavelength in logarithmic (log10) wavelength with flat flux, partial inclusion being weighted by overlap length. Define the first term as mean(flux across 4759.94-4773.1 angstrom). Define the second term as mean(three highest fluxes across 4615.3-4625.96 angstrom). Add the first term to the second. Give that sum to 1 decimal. 26.8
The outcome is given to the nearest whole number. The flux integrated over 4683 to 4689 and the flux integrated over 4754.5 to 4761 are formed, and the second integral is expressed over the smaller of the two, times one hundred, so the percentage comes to 100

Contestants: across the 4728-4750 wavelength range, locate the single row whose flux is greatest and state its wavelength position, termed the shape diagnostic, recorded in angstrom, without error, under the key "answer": 4740.80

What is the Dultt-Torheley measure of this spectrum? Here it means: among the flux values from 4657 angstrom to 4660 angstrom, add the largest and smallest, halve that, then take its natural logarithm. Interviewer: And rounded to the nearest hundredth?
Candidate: 2.54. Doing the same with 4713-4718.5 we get 2.67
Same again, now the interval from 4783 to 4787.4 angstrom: 2.66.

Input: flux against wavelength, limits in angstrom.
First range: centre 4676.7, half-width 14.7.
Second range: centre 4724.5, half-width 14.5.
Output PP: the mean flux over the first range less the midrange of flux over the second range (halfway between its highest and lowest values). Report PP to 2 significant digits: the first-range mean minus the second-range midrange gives 2.3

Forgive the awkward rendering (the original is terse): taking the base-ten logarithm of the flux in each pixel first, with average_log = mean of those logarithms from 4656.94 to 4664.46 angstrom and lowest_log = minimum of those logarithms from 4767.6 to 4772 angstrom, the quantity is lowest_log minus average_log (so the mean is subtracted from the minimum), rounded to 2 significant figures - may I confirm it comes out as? -0.11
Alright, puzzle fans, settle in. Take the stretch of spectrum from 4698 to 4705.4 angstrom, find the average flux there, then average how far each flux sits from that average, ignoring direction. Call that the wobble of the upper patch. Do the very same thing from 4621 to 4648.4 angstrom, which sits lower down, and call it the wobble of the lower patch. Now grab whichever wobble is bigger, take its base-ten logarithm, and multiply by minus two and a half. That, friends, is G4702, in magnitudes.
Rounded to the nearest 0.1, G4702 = -1.0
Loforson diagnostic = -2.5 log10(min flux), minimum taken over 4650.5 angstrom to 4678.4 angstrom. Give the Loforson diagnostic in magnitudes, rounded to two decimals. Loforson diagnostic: -2.65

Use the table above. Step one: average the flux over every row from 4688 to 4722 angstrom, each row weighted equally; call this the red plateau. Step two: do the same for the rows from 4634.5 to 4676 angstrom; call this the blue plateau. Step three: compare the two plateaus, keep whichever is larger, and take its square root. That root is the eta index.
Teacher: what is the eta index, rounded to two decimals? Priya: 3.74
